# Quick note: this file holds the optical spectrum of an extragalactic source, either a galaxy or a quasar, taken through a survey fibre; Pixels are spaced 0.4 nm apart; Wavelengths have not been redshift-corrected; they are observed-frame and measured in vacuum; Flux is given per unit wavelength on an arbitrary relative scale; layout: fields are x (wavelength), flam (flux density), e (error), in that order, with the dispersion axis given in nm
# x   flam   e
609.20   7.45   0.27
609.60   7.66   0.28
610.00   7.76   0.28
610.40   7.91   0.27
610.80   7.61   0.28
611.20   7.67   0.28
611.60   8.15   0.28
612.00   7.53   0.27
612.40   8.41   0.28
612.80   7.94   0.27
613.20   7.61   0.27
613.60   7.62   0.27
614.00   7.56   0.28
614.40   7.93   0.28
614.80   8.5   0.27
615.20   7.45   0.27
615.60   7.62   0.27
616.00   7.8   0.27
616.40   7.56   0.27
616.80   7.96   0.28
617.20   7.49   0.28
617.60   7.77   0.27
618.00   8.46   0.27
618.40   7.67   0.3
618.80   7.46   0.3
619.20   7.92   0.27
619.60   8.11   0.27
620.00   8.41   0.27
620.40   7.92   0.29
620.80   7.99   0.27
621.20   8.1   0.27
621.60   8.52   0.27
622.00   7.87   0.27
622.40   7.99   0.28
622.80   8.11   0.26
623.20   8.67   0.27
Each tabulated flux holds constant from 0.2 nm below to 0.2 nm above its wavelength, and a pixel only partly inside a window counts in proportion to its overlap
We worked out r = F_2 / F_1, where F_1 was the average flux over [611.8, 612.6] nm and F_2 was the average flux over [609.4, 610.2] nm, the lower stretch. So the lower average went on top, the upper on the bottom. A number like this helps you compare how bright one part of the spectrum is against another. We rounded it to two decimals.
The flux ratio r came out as 0.97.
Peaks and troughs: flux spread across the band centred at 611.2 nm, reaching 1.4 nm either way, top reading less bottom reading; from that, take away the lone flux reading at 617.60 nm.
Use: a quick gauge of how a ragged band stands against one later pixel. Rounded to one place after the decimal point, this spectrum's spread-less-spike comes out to -6.9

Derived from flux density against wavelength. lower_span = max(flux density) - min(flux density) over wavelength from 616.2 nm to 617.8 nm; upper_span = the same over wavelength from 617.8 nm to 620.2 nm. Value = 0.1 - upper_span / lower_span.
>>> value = -2.0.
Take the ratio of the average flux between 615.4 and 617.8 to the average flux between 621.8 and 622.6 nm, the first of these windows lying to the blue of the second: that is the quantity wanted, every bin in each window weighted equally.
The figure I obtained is 0.97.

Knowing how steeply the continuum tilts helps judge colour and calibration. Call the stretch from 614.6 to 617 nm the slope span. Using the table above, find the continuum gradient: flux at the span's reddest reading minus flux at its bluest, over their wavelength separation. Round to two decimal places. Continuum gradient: -0.27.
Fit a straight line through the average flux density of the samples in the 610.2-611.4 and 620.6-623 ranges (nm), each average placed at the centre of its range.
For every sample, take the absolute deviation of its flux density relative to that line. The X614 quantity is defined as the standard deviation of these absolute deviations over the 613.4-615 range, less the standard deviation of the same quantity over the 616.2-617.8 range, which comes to 0.05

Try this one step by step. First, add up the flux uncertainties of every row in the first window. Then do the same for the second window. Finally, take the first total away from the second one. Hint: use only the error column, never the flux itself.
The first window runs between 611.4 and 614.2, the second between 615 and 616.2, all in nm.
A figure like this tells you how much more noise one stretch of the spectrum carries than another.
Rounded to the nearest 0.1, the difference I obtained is -1.1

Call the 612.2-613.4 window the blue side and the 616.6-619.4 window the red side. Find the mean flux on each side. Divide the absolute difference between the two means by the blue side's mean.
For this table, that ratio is 0.021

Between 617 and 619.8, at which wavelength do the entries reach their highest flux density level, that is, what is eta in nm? 618.00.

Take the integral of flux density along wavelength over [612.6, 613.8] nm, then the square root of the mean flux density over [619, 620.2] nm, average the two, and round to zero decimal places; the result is 6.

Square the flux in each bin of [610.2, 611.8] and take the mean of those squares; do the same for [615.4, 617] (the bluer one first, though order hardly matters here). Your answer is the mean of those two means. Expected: 60.6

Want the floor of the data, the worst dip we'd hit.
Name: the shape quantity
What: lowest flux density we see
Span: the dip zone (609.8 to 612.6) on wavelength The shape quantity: 7.53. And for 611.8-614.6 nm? 7.53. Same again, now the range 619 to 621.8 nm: 7.92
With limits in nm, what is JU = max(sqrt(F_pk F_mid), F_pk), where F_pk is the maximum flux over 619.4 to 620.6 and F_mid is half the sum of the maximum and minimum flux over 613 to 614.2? 8.4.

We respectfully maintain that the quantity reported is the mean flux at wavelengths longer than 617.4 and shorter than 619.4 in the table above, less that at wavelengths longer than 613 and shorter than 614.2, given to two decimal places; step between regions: 0.26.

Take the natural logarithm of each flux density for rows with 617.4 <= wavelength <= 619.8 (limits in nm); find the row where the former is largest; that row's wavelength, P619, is 618.00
